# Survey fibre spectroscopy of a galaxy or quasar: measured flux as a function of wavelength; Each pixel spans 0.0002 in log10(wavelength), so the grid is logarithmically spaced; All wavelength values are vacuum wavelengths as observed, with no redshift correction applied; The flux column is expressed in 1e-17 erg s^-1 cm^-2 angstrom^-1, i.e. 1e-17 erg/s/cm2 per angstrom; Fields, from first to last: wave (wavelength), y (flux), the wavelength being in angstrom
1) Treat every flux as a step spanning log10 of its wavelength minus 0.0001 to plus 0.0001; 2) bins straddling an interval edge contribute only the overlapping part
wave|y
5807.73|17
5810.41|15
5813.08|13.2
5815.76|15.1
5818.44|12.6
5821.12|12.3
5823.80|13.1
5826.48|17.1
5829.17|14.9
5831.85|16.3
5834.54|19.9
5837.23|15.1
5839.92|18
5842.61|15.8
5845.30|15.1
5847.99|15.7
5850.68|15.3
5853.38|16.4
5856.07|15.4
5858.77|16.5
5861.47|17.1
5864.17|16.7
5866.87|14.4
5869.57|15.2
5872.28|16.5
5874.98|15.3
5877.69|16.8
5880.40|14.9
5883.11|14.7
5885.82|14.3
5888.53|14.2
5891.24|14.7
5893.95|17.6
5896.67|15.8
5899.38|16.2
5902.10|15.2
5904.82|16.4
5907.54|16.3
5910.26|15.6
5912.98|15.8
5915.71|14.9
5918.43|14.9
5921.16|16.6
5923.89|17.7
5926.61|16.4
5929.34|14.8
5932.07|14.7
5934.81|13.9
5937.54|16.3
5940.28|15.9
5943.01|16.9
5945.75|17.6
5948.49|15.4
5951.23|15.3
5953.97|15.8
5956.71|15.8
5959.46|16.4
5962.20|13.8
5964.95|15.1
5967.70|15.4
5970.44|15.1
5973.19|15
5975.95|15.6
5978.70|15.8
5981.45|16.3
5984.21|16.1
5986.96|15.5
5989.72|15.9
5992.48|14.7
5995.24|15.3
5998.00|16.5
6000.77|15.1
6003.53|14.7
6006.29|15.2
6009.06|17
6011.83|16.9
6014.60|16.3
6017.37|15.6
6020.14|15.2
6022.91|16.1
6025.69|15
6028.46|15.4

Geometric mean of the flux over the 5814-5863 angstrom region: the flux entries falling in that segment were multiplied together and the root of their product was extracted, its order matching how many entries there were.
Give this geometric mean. 15.5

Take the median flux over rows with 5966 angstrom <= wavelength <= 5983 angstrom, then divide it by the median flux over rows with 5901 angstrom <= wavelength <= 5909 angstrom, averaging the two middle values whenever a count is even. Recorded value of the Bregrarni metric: 0.95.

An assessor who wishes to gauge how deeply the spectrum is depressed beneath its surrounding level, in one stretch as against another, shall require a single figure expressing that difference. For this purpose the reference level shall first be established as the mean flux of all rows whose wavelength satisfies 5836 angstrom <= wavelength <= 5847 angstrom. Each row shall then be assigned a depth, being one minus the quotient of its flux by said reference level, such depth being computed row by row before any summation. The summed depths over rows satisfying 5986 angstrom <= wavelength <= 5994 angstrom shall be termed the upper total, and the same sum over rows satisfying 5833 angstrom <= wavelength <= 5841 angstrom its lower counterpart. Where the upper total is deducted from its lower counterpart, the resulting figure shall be -0.4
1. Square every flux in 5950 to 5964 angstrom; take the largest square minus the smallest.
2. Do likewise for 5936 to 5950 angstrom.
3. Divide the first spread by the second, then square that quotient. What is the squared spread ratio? 1.2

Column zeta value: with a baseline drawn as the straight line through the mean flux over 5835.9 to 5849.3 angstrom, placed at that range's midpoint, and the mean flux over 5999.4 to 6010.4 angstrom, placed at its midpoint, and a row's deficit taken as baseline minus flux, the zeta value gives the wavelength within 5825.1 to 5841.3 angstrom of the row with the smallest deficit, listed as 5834.54 angstrom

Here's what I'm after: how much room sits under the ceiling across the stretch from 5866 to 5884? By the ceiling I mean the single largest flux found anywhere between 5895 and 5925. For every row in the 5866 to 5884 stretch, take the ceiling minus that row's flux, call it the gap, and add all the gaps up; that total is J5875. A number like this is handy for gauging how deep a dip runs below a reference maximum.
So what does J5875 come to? 16.1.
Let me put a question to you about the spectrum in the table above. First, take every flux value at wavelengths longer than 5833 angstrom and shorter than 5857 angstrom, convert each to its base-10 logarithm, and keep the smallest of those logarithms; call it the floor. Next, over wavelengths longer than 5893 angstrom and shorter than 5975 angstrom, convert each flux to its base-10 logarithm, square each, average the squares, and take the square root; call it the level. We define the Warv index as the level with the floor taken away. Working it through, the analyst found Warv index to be 0.018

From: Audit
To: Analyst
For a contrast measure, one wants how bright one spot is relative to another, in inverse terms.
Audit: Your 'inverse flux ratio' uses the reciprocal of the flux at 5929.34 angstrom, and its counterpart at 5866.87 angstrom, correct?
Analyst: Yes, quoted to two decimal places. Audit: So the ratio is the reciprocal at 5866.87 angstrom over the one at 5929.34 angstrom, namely 1.03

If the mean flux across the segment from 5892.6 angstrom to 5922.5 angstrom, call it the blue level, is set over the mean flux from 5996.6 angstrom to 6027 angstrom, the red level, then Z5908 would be 1.01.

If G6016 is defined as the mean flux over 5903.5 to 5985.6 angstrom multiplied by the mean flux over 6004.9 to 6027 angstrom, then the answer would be 250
